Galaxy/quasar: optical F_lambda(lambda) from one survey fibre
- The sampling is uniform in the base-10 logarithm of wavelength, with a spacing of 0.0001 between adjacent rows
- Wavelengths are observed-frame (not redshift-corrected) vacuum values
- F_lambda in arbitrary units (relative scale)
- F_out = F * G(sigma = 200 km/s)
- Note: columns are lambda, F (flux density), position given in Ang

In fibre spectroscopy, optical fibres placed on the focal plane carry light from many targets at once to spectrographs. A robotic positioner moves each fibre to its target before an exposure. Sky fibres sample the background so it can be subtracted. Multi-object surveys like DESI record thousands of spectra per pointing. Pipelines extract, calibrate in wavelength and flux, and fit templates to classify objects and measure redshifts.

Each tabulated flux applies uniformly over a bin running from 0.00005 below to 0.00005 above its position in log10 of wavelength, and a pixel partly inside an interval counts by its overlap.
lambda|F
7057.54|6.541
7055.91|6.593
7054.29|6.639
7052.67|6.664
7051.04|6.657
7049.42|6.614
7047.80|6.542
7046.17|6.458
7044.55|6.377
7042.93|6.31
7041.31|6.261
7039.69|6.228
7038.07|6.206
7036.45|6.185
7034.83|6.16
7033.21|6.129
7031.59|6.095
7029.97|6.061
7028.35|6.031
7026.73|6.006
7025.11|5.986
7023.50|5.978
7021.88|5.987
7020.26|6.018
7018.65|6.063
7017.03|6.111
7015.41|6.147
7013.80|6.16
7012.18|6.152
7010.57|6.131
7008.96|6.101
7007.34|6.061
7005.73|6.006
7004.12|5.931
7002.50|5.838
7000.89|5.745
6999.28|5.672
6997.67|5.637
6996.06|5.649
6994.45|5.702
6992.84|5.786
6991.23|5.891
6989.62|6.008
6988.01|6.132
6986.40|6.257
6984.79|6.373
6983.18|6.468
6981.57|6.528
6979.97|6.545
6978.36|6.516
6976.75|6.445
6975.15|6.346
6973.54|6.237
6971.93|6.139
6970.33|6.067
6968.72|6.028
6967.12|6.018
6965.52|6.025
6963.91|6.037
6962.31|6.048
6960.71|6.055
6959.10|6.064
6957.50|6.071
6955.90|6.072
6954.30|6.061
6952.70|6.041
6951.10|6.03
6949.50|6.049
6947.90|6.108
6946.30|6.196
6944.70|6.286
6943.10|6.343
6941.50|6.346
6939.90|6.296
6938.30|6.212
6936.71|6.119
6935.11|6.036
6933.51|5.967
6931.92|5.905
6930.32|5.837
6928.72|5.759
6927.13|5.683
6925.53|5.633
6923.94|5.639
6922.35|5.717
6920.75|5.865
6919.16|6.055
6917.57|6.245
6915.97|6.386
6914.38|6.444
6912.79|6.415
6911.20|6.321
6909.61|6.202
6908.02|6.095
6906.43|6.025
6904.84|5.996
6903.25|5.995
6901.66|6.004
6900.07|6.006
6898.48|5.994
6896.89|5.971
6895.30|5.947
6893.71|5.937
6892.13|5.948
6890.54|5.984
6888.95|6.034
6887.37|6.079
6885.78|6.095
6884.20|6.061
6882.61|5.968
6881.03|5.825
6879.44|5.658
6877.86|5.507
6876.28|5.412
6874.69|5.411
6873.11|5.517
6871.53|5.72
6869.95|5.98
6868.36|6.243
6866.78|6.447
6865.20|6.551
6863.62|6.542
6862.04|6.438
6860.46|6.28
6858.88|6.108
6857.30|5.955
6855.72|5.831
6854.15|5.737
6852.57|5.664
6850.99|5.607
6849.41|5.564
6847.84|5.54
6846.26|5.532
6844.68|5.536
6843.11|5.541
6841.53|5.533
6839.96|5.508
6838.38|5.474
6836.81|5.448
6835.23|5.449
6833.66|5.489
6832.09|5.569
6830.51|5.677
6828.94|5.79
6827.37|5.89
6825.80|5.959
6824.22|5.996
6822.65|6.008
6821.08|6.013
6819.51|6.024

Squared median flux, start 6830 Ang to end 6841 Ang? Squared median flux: 30.1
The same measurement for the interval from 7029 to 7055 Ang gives 39.5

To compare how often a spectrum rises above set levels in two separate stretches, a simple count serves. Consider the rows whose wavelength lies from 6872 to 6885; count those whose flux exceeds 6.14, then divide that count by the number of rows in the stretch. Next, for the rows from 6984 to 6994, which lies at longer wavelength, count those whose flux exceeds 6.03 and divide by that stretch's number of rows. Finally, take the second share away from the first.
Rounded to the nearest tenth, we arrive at -0.5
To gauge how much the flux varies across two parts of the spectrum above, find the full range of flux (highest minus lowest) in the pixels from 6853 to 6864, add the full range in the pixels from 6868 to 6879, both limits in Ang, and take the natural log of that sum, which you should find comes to 0.49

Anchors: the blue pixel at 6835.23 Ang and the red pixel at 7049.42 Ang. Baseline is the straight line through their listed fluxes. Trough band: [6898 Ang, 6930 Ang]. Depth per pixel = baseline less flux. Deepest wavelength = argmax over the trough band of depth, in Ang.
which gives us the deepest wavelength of 6925.53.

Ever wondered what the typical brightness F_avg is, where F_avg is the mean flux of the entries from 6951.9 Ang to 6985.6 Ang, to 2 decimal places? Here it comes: 6.20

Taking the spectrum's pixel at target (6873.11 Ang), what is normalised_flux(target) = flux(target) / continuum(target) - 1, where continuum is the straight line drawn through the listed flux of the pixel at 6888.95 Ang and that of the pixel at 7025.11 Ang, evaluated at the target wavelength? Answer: -0.09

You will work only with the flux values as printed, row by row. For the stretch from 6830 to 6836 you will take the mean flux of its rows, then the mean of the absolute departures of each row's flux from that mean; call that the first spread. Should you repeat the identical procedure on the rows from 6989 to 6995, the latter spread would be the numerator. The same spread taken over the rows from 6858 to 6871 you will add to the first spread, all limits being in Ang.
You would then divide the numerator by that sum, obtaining 0.4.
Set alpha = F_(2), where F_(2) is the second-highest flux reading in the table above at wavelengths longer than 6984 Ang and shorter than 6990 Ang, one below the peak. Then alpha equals 6.257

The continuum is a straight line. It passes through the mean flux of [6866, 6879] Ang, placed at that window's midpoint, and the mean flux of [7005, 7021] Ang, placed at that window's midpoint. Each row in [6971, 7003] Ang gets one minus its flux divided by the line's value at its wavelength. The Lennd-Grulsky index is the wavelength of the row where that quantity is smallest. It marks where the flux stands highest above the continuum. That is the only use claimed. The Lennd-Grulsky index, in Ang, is 6979.97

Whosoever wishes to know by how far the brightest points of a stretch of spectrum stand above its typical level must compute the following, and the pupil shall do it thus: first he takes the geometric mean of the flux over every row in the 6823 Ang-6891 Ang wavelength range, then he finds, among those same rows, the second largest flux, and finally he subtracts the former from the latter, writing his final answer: 0.73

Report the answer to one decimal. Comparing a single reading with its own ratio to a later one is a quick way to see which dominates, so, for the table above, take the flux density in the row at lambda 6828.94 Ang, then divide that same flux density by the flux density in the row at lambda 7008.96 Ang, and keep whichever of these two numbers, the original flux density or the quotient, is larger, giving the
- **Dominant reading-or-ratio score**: 5.8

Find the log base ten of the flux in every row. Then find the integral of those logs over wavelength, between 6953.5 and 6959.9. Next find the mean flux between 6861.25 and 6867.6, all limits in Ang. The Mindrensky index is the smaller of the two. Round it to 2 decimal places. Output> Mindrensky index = 5.02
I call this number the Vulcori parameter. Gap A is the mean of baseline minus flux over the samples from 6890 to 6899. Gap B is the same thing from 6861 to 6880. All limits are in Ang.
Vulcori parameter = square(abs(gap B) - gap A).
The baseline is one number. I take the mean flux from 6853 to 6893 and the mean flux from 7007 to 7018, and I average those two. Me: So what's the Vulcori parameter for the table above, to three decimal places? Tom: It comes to 0.000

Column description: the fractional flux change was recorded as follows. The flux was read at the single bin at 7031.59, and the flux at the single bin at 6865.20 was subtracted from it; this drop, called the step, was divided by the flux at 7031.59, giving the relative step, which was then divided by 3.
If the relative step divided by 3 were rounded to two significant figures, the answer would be -0.025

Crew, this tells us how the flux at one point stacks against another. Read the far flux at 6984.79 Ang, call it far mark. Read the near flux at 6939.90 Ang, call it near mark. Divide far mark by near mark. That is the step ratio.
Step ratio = 1.01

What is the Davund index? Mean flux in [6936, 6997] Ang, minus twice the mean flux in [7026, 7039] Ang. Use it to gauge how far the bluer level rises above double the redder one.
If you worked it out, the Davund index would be -6.1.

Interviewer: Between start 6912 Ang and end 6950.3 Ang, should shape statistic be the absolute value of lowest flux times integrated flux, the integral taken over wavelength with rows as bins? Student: 1308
